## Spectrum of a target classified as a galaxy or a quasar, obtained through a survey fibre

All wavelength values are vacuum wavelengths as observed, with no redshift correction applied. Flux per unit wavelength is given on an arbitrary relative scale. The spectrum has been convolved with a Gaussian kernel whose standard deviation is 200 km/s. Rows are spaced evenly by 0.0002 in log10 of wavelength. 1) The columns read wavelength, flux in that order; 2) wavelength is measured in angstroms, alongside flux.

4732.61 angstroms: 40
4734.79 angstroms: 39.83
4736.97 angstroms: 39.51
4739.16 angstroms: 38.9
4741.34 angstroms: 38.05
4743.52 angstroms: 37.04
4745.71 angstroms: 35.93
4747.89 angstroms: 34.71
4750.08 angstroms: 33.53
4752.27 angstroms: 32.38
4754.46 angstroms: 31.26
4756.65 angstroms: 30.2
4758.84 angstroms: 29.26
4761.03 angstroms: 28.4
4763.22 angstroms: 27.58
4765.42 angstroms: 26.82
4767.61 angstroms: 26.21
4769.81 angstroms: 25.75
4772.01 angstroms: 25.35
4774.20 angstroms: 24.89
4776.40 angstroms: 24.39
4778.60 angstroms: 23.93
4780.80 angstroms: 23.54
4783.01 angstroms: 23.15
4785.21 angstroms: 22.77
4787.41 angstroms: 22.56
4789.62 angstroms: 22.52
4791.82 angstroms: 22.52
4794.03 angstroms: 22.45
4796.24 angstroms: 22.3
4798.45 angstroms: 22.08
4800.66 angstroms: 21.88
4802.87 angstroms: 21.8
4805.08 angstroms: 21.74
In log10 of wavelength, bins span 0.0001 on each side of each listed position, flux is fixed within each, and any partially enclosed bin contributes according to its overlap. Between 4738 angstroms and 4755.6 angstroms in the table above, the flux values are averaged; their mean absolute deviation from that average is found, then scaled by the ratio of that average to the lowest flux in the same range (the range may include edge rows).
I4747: 2.54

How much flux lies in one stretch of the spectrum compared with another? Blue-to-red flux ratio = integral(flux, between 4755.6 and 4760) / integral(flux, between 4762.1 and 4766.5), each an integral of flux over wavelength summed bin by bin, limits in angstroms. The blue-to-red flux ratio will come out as 1.1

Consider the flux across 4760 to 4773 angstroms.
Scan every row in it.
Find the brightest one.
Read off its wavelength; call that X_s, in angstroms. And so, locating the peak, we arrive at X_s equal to 4761.03 angstroms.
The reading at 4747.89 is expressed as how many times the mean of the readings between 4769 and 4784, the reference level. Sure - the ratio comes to 1.42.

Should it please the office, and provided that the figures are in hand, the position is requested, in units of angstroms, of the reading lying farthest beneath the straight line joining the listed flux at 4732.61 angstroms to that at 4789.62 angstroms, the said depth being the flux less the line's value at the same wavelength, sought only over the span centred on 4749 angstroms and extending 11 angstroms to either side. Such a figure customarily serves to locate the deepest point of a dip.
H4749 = 4758.84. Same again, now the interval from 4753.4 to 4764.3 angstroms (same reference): 4763.22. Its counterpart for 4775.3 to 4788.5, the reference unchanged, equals 4776.40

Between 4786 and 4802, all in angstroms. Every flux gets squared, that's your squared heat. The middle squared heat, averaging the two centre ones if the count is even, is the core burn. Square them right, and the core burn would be 504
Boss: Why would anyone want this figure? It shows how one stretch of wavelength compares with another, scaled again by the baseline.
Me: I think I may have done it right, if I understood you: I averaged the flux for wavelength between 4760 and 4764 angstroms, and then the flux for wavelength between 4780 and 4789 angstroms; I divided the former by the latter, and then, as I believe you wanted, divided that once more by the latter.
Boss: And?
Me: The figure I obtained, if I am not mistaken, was 0.053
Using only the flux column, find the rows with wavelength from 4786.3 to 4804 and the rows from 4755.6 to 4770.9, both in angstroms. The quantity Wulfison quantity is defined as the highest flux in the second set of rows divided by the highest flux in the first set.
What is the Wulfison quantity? 1.34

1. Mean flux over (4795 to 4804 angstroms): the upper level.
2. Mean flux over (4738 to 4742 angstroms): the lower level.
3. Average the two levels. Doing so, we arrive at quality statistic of 30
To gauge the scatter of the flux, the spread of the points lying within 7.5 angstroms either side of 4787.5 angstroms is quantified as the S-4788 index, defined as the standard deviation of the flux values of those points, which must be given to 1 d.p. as 0.4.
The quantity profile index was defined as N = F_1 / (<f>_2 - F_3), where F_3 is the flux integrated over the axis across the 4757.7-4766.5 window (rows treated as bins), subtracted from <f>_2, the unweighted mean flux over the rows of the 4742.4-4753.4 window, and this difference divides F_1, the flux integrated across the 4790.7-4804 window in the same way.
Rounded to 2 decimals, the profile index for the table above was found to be -1.39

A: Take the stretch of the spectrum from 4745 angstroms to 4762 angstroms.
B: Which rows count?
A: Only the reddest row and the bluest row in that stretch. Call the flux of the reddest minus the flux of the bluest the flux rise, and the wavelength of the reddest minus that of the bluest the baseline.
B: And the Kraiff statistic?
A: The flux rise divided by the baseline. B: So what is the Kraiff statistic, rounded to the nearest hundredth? -0.49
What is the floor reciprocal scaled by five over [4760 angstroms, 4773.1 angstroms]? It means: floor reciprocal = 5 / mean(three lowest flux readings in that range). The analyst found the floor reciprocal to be 0.19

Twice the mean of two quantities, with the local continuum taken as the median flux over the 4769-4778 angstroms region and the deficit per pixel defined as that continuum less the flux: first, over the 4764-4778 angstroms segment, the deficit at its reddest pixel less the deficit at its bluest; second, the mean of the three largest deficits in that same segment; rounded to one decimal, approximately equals 2.7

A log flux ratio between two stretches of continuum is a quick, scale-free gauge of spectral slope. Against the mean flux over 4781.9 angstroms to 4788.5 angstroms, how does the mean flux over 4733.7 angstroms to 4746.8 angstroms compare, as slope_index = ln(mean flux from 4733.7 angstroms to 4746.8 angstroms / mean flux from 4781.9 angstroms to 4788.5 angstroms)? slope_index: 0.52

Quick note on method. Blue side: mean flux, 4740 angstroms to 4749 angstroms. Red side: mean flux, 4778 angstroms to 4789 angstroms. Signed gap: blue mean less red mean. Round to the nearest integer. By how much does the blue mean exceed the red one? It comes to 13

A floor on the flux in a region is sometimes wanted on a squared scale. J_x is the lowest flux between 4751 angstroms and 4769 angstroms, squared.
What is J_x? 687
